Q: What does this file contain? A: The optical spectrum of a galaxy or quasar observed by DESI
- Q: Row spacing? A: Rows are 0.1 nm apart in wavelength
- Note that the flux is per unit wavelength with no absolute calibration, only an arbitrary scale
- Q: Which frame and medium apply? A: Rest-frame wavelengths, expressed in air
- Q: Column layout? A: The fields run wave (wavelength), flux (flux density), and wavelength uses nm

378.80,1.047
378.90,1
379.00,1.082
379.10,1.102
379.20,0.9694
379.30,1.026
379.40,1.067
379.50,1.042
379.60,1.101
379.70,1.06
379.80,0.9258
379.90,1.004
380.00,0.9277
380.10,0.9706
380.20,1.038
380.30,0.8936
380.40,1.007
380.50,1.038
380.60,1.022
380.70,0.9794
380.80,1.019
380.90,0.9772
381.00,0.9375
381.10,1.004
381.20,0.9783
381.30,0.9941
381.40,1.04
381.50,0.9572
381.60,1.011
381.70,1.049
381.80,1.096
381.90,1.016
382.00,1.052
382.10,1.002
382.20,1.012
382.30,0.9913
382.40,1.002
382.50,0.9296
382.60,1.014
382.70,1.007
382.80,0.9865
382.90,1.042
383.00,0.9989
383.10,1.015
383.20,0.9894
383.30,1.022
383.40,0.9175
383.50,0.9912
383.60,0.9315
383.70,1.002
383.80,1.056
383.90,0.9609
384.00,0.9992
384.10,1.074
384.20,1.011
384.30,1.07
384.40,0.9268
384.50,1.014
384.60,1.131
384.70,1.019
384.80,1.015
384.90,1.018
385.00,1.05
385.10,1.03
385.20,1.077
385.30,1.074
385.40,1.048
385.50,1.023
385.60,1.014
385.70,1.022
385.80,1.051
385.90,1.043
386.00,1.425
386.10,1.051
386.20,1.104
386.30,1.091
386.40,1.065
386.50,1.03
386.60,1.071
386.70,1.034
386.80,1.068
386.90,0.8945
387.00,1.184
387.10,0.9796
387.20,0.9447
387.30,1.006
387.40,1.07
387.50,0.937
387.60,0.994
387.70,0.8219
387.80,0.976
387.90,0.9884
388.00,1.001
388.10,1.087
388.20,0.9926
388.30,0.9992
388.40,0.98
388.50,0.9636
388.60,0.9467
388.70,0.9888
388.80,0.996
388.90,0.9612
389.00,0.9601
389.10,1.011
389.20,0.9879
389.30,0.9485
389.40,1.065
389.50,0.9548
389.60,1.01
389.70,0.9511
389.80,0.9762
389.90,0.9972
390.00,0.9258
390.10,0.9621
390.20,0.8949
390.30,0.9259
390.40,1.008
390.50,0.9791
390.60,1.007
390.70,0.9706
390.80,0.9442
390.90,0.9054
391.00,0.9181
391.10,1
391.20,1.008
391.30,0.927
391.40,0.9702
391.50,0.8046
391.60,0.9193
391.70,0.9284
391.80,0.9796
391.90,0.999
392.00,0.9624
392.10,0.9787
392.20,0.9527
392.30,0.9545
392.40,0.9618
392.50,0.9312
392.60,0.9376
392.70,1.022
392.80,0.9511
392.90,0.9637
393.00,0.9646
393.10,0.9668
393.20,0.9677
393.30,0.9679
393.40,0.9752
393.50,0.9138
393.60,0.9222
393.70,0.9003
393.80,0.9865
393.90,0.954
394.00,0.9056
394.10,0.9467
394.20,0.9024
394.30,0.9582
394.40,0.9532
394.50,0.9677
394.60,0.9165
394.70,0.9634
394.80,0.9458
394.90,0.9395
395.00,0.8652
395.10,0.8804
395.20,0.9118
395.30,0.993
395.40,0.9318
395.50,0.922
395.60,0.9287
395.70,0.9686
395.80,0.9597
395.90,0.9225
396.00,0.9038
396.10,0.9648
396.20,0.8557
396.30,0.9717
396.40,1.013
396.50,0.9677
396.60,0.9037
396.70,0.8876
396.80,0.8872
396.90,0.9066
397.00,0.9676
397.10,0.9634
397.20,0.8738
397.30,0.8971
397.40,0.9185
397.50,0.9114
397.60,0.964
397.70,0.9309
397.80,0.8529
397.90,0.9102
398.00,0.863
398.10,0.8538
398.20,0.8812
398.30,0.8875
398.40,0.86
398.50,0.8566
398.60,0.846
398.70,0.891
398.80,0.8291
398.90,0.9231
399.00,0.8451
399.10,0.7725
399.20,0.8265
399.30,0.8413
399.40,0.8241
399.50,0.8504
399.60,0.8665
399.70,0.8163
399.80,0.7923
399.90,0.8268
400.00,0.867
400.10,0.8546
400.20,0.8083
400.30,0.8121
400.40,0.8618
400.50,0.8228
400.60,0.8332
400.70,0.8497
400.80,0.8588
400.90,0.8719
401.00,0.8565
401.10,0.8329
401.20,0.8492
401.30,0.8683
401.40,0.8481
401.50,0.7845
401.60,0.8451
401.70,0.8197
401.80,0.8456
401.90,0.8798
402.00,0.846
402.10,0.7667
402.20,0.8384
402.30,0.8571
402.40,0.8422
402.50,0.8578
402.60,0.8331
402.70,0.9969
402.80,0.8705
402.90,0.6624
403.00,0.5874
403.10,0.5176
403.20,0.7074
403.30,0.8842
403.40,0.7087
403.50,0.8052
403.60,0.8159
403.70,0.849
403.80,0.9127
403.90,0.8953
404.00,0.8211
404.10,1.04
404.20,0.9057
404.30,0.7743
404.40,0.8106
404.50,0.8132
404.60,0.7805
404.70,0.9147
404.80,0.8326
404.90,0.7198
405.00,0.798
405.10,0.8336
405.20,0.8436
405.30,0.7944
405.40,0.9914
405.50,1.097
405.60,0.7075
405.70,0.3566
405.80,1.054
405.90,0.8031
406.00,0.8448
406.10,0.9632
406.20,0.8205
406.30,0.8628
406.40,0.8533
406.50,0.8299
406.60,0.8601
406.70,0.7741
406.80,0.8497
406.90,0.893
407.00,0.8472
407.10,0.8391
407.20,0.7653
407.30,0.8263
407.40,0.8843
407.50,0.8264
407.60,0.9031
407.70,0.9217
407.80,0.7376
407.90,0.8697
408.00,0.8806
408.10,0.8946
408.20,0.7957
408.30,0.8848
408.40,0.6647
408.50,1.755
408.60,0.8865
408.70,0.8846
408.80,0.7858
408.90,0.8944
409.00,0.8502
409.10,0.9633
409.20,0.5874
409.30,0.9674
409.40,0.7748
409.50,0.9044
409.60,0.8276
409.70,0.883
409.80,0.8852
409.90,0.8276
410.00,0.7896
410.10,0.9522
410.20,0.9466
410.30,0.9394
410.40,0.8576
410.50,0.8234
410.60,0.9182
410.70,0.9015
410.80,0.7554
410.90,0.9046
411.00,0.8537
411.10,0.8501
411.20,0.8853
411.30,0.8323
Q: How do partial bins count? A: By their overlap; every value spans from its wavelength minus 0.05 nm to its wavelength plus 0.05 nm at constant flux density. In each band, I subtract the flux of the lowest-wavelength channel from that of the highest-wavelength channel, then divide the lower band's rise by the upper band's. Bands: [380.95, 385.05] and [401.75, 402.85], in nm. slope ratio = 4.5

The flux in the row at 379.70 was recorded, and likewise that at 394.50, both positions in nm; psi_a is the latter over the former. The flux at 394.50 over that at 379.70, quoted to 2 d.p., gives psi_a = 0.91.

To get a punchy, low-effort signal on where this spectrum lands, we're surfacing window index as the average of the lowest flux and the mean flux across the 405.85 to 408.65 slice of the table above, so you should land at 0.77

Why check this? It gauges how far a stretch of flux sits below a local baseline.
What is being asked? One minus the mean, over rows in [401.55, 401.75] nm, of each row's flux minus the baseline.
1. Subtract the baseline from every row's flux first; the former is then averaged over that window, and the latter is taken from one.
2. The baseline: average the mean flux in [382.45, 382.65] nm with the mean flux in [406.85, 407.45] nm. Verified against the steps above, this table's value 1.07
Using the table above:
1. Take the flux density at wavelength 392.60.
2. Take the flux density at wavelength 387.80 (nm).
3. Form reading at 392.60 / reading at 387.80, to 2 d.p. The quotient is 0.96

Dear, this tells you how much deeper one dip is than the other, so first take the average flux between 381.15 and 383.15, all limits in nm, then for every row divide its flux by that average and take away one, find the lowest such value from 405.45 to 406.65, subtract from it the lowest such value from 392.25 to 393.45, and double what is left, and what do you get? -1.1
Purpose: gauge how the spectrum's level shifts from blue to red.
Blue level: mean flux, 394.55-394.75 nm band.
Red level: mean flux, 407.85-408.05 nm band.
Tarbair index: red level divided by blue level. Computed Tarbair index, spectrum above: 0.93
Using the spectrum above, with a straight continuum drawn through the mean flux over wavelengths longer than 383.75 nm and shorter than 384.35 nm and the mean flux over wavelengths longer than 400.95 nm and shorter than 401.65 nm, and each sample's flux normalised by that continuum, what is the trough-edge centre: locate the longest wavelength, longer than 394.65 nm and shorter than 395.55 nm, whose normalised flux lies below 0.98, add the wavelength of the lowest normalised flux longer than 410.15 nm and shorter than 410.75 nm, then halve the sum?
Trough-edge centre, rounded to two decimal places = 402.80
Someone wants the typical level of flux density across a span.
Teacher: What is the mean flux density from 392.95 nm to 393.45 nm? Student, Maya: 0.97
